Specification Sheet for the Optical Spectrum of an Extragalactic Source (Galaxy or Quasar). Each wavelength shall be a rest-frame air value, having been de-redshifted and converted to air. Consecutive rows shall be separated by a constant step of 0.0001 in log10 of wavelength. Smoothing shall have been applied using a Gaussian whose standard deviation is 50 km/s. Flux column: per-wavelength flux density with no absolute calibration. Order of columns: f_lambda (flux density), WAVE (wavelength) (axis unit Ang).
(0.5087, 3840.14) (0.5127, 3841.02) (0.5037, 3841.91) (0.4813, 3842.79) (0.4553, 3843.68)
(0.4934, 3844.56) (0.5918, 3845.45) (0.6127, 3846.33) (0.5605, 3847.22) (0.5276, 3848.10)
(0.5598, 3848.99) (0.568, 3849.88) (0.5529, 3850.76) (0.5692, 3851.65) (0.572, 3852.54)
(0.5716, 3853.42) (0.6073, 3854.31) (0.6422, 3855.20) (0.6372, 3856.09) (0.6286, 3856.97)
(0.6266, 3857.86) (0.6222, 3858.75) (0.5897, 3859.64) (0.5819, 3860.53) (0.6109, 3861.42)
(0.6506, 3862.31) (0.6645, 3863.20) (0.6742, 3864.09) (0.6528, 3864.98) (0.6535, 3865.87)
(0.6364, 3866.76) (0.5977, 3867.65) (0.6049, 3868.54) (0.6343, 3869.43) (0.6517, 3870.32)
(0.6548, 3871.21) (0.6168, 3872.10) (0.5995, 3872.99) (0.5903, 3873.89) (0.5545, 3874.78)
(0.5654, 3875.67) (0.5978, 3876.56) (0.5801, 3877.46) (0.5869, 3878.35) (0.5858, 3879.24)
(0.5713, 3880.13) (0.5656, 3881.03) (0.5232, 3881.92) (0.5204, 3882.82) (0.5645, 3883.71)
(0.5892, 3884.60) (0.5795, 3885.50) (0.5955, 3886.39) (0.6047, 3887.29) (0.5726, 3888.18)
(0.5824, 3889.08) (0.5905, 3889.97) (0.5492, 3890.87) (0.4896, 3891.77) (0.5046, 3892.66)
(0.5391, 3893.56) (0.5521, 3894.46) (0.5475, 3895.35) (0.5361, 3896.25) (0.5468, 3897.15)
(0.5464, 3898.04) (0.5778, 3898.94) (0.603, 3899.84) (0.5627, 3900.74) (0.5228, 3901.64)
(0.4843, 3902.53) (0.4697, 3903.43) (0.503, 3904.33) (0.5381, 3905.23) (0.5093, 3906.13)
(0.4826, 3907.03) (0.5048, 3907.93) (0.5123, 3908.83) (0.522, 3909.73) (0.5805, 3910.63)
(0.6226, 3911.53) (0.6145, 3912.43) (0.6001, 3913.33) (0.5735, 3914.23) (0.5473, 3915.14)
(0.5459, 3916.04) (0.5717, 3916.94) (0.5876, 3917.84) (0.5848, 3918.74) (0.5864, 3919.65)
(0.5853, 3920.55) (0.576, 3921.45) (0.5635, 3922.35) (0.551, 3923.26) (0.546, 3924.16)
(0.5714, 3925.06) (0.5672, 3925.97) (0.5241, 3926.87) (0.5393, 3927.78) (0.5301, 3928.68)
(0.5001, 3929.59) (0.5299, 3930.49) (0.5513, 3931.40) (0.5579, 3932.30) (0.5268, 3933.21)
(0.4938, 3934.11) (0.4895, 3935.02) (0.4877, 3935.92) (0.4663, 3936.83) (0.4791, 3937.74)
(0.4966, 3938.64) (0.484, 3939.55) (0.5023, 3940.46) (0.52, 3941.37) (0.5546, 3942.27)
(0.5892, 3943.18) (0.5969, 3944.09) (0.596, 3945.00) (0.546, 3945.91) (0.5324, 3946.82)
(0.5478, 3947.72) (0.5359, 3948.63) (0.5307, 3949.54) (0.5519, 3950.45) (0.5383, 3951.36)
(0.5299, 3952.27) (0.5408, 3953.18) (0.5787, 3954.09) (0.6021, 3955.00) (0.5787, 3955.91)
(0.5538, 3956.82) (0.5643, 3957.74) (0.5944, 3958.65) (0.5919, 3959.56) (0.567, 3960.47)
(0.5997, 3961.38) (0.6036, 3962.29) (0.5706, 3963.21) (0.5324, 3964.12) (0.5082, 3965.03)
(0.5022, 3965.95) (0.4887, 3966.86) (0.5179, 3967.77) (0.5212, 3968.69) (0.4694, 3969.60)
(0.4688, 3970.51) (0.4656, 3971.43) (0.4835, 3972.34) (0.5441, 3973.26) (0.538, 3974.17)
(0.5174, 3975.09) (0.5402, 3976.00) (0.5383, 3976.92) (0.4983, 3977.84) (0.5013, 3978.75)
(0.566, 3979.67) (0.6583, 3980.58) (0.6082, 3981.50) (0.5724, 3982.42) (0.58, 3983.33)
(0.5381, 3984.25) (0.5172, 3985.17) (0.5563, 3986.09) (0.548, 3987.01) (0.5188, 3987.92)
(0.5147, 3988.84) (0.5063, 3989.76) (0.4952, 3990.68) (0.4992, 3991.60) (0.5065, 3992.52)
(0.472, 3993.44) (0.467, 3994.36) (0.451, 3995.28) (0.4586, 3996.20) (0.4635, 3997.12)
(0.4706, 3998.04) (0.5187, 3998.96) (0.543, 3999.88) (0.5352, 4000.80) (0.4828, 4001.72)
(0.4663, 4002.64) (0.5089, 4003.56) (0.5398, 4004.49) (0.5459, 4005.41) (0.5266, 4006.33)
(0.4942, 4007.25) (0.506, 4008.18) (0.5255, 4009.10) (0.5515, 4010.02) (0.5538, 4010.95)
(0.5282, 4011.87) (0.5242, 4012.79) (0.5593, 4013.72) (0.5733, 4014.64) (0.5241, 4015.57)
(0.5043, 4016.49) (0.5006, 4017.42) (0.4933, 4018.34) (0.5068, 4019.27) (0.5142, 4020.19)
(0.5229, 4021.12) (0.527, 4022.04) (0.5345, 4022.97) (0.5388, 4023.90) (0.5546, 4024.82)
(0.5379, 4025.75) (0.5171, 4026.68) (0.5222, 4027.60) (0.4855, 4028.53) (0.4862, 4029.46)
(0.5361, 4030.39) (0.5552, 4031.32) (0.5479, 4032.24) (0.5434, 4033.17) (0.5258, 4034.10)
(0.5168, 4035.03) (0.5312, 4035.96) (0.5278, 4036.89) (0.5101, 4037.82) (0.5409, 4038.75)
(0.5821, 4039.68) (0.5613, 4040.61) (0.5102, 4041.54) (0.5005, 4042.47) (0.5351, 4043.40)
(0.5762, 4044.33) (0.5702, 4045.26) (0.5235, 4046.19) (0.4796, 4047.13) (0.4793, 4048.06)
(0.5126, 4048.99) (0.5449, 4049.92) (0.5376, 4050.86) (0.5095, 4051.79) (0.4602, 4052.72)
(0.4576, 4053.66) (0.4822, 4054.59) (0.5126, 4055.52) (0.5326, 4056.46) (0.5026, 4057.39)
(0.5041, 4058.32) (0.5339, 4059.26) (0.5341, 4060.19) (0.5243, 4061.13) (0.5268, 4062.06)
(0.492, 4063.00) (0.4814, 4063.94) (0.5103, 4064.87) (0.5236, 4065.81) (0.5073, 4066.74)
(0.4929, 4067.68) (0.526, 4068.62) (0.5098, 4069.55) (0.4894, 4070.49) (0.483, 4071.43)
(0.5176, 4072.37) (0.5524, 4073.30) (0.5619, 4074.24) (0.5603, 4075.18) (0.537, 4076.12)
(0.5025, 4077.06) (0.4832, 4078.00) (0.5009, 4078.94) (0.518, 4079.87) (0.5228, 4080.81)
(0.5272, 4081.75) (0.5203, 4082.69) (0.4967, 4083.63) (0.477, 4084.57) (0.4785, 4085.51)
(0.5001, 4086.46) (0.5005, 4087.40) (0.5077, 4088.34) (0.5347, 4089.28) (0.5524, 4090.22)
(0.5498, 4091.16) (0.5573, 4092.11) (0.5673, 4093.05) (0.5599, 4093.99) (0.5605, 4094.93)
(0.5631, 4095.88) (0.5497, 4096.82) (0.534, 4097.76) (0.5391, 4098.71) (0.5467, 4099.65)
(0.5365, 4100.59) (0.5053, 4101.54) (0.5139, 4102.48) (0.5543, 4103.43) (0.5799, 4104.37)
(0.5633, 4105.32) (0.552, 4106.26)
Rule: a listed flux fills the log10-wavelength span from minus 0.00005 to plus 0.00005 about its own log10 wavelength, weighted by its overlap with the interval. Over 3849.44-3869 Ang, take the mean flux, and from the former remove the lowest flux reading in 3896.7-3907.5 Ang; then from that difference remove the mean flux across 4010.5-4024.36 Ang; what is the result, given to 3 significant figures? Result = -0.382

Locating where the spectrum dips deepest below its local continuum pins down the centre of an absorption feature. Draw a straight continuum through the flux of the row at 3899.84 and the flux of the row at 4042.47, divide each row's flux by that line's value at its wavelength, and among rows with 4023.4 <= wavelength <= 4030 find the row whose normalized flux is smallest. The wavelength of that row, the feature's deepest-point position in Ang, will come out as 4028.53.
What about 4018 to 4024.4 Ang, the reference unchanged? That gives 4018.34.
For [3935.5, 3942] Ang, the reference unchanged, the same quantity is 3936.83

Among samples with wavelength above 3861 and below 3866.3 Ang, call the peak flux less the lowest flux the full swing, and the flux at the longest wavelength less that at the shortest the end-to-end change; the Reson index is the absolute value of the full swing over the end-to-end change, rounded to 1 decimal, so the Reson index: 1.5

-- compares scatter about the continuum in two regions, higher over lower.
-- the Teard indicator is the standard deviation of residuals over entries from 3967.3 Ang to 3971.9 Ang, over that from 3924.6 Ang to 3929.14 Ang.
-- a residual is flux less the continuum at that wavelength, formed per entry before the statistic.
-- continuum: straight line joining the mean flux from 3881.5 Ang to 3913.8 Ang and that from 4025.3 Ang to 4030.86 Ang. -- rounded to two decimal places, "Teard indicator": 1.31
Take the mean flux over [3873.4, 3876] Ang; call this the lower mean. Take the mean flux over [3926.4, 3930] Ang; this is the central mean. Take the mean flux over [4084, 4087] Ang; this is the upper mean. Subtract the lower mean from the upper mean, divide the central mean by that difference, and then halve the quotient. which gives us -3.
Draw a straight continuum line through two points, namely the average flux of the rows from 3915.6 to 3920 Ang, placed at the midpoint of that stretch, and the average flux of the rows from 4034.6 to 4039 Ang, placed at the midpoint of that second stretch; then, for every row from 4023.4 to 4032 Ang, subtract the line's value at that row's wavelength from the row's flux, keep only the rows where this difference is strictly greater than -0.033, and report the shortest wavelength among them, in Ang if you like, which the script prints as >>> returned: 4023.90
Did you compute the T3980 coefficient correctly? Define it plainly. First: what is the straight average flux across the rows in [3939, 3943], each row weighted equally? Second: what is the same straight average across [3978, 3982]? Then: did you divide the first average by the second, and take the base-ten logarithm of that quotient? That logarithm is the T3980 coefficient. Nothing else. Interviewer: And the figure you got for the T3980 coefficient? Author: -0.05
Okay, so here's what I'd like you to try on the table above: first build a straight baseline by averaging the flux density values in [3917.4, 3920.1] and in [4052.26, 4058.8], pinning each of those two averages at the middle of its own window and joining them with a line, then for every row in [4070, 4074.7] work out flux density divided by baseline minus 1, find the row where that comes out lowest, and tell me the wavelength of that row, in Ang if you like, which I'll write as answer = 4071.43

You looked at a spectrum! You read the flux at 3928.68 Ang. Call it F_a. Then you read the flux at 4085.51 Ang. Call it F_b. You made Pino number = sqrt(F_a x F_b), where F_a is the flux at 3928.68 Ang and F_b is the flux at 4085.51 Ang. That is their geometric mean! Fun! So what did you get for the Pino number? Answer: 0.504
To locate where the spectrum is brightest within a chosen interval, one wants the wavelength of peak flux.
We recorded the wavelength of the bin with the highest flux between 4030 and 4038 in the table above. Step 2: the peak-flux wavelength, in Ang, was 4031.32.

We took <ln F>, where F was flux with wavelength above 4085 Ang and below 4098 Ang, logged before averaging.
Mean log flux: -0.62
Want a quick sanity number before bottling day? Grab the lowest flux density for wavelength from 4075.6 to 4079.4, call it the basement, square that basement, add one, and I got 1.23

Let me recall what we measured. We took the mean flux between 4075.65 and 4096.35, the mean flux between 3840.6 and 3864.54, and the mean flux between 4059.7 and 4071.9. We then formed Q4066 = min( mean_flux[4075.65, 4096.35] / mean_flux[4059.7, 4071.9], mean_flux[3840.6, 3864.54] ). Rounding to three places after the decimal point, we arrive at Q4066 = 0.580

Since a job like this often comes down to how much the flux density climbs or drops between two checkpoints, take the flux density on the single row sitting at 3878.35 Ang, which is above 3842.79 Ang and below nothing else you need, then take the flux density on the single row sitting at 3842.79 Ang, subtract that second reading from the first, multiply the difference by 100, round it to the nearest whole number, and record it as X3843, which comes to 11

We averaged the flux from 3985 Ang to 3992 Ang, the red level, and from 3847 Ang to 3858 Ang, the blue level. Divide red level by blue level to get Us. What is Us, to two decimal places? 0.89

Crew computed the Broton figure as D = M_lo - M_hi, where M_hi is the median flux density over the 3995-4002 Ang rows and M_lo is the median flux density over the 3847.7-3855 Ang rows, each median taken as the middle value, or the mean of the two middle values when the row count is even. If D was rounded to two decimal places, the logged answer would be 0.09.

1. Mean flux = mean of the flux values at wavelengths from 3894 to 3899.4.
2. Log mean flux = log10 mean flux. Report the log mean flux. -0.259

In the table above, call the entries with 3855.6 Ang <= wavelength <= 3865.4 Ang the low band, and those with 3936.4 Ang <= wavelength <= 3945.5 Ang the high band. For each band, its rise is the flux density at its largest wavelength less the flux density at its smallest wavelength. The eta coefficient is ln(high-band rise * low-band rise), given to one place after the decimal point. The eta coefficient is -6.2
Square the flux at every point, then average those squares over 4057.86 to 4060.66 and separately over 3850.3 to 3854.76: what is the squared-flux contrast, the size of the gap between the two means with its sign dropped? 0.056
